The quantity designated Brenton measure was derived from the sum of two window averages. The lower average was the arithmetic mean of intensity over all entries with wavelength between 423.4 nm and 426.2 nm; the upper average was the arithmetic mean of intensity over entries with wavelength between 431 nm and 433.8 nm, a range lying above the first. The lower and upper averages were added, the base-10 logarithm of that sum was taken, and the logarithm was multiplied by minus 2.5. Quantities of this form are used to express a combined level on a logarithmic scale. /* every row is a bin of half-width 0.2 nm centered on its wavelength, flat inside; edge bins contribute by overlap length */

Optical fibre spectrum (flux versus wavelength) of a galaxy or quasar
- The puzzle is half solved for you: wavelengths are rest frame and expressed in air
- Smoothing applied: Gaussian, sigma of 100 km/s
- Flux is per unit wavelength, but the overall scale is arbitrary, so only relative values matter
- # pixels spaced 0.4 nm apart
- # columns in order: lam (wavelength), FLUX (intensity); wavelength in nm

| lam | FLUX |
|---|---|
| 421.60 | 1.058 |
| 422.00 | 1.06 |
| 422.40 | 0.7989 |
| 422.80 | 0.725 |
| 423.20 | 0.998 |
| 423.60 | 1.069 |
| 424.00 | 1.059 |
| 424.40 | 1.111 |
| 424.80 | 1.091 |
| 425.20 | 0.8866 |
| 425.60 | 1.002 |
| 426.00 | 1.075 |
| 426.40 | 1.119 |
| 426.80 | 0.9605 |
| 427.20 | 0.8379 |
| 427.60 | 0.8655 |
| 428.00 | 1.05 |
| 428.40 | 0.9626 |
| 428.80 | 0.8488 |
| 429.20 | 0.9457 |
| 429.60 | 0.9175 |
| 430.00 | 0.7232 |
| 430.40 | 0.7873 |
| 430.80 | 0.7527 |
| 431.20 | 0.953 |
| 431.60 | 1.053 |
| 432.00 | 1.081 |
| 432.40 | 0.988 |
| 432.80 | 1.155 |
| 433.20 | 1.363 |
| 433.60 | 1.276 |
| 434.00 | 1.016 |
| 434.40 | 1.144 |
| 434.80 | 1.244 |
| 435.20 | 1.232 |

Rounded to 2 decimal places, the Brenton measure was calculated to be -0.84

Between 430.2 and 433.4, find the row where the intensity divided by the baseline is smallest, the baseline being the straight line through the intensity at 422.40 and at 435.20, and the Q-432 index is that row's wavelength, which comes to 430.80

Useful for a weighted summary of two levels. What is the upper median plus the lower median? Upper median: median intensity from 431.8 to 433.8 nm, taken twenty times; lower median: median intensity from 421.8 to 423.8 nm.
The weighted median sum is 24.1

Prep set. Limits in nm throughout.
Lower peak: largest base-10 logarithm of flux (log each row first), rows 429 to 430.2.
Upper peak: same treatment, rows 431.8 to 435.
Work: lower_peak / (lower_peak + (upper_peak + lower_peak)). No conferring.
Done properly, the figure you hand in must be -0.28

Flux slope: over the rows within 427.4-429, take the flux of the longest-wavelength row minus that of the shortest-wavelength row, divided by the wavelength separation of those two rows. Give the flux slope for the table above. -0.014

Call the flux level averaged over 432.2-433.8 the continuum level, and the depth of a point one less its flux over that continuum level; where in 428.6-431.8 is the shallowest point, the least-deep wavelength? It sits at 431.60 nm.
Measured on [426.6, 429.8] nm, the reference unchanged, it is 428.00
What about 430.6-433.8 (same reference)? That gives 433.20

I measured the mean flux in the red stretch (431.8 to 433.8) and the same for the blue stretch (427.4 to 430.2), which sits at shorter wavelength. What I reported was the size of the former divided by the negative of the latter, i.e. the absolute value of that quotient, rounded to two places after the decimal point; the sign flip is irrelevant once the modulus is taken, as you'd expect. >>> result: 1.30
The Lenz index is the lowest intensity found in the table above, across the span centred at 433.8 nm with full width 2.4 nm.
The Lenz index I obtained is 1.016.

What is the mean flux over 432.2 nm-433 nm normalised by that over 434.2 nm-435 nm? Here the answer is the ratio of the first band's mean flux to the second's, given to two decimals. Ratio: 0.90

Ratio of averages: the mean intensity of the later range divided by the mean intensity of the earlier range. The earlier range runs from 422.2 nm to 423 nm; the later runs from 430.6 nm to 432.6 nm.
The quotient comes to 1.27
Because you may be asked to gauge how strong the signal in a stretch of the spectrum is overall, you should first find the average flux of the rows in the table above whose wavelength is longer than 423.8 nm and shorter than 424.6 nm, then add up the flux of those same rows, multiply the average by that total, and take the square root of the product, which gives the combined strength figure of 1.53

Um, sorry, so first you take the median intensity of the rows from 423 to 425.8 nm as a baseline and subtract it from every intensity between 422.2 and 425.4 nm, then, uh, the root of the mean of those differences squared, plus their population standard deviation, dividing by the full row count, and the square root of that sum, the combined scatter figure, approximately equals 0.549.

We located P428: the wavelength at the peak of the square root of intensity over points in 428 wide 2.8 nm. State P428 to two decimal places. 428.00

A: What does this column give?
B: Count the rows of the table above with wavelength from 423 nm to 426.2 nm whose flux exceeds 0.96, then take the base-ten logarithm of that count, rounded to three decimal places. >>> 0.845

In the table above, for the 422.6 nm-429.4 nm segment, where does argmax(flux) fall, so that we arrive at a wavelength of 426.40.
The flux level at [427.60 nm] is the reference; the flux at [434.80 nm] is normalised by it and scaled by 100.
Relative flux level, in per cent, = 144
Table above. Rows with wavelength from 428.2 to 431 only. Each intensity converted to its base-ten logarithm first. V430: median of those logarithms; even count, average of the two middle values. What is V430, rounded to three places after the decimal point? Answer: -0.071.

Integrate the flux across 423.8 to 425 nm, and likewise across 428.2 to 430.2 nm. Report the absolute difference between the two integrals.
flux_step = 0.45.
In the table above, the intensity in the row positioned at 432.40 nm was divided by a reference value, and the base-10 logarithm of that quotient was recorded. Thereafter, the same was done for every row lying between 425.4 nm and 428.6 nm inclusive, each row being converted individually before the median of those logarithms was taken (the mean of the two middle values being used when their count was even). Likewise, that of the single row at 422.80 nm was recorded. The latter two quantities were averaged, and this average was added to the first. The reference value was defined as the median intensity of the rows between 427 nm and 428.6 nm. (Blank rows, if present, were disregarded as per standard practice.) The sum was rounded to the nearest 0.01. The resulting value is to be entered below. 0.00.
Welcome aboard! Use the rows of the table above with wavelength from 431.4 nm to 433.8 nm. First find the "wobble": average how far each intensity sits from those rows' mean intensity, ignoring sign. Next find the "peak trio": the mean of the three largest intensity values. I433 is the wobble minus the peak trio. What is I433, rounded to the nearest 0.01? -1.15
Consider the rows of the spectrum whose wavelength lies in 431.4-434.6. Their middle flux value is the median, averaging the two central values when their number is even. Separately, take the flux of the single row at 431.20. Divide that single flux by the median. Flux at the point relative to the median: 0.86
